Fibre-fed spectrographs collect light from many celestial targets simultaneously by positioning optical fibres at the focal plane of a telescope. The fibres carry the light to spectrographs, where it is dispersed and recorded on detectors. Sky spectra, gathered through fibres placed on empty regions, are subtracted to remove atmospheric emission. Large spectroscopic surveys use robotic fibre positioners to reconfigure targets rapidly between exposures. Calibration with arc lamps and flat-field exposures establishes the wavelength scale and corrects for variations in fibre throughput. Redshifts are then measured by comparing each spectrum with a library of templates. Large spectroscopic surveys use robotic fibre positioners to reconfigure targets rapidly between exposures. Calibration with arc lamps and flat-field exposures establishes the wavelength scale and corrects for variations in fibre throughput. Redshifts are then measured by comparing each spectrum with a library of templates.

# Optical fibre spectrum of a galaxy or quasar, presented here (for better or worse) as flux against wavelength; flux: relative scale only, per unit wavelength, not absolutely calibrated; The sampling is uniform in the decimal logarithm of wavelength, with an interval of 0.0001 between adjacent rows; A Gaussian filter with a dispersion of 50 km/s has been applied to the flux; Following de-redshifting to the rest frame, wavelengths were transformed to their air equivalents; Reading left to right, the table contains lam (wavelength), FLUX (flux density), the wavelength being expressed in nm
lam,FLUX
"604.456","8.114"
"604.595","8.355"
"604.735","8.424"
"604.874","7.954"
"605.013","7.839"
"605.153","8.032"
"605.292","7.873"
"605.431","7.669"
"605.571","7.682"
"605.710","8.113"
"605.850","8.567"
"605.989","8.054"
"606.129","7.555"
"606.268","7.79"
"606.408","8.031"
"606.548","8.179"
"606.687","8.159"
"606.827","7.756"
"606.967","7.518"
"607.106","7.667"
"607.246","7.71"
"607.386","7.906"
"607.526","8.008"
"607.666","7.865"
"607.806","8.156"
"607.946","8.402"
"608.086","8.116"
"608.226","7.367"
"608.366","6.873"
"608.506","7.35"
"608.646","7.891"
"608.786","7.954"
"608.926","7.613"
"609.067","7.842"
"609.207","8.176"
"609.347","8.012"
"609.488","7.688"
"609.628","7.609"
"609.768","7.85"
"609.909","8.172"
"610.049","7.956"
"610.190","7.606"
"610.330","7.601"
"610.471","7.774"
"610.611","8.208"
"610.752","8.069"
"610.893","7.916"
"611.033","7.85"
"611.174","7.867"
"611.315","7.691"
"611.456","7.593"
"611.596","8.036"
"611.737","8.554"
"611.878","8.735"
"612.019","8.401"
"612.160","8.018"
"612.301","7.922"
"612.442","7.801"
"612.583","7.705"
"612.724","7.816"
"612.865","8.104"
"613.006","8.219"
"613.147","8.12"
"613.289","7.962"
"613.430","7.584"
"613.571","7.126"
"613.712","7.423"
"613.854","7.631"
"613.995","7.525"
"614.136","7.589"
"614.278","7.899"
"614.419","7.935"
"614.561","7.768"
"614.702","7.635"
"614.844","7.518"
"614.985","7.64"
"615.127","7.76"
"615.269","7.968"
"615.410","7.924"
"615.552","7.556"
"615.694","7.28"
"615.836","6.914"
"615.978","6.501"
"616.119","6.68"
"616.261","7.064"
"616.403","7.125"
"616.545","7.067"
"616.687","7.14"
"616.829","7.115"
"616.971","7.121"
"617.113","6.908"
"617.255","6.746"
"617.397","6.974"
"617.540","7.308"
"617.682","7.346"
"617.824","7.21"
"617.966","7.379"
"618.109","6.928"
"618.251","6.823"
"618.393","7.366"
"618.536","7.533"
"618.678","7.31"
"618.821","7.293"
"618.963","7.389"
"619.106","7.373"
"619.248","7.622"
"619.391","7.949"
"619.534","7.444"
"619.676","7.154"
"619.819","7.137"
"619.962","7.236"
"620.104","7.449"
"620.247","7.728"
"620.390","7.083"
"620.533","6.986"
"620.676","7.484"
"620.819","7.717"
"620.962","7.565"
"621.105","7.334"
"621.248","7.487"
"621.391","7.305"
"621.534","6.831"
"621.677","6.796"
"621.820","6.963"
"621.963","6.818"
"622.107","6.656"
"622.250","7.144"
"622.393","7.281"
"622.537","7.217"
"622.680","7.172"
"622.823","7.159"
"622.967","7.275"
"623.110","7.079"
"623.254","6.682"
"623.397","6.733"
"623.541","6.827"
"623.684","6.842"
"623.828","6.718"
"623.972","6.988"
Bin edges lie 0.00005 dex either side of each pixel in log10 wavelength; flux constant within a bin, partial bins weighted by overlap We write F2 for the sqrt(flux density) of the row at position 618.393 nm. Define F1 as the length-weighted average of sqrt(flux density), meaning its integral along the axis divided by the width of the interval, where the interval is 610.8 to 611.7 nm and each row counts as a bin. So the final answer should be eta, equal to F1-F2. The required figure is 0.090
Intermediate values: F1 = 2.80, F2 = 2.71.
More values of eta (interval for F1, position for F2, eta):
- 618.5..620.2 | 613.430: -0.031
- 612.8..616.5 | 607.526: -0.083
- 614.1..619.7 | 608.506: -0.004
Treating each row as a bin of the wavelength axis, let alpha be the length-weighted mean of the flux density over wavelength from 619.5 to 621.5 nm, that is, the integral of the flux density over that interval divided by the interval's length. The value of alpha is 7.4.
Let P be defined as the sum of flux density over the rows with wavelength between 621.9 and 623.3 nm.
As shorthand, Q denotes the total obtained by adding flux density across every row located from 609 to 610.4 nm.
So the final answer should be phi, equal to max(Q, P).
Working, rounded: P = 70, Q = 78.5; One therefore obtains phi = 78.5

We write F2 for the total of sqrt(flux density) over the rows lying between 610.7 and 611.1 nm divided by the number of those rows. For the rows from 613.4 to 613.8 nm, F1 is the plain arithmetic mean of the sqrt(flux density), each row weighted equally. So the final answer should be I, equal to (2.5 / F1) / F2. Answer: 0.327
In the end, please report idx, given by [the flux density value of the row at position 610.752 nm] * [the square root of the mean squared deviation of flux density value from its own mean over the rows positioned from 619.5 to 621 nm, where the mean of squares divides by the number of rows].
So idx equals 1.98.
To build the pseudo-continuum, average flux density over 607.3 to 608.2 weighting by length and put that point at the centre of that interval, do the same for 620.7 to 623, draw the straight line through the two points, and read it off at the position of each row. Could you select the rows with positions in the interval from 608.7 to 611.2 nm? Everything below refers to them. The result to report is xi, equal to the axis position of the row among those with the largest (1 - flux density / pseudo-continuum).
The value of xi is 608.926 nm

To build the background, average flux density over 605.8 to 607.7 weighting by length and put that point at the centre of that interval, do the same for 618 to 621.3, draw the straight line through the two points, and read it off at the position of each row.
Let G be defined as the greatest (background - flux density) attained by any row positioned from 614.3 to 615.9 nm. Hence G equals 0.6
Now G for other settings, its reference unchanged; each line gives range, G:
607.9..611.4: 1.0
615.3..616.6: 1.0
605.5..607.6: 0.4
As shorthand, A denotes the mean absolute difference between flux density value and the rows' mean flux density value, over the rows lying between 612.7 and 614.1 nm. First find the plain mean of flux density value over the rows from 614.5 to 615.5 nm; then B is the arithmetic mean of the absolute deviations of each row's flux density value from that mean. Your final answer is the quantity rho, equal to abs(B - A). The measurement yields 0.167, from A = 0.29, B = 0.126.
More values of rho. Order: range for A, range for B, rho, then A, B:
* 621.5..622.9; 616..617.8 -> 0.043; 0.19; 0.148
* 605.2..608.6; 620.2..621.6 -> 0.039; 0.28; 0.244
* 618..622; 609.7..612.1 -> 0.017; 0.24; 0.262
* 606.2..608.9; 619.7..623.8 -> 0.027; 0.27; 0.244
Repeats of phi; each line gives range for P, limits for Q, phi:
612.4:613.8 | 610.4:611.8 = 79.6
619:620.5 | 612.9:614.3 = 77.1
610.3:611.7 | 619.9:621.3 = 78.6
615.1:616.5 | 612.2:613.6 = 78.4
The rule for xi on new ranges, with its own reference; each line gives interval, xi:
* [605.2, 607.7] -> 606.129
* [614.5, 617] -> 615.978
